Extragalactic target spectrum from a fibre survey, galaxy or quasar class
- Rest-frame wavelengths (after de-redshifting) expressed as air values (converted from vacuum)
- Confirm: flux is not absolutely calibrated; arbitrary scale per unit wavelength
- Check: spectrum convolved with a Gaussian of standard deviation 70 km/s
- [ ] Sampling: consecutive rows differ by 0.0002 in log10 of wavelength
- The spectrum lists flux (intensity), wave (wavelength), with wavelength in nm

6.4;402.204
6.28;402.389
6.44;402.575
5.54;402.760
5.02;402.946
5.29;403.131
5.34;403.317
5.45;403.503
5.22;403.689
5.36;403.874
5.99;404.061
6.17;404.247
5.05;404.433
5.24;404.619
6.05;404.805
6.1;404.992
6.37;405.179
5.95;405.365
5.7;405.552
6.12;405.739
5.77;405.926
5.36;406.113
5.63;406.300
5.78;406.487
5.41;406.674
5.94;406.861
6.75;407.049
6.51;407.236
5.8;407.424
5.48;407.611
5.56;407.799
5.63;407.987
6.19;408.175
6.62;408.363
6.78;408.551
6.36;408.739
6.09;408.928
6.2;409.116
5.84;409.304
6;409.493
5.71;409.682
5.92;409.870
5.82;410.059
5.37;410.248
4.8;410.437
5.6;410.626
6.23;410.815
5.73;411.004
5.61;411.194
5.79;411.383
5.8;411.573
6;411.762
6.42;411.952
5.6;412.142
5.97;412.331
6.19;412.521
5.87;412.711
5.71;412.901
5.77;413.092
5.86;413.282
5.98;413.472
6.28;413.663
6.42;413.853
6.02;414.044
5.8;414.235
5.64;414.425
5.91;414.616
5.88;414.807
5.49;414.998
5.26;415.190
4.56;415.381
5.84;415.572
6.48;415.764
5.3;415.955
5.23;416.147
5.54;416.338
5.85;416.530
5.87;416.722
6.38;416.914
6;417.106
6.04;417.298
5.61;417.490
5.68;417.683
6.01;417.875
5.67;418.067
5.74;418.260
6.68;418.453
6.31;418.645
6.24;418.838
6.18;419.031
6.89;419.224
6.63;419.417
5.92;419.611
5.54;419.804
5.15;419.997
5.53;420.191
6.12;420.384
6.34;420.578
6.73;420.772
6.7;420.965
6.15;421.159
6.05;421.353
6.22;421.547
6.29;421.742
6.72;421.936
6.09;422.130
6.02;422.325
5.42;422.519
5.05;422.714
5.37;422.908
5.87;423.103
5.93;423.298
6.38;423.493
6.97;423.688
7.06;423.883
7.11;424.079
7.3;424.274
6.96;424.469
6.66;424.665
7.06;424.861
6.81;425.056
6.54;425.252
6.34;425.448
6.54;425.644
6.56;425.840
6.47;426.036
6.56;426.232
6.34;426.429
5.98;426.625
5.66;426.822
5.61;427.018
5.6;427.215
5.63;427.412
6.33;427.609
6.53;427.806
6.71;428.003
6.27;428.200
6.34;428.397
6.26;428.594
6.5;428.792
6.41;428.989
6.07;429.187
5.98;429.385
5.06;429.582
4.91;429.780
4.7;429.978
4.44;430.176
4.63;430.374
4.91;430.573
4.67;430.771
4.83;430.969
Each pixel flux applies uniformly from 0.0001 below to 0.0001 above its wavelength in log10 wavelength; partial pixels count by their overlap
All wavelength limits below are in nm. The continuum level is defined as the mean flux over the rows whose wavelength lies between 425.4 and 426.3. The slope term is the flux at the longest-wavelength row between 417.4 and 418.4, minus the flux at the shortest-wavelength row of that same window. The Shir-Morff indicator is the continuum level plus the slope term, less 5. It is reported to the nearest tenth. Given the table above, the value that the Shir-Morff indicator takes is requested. 1.6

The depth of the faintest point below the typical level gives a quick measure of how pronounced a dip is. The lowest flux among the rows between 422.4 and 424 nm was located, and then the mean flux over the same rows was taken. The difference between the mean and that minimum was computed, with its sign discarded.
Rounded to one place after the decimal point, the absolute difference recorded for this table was 1.0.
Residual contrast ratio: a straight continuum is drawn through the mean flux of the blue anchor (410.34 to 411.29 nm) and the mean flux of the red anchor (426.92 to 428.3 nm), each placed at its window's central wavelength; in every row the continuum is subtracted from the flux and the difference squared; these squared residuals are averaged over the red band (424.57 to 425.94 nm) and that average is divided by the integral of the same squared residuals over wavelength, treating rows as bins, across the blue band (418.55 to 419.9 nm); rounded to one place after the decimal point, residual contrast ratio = 1.0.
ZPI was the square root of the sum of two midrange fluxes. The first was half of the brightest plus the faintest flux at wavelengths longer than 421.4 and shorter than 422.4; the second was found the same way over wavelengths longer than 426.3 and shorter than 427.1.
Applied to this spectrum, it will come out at 3.51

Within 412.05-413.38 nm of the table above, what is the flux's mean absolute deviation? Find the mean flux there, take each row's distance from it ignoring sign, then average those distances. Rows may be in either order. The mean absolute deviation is 0.14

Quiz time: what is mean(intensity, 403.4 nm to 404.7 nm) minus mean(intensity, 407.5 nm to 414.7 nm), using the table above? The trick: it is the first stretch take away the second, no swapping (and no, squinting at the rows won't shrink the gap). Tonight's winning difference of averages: -0.41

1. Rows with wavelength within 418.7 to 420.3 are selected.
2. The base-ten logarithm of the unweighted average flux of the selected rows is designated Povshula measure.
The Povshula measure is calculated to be 0.779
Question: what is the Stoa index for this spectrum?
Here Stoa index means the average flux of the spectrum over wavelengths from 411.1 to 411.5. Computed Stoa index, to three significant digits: 5.70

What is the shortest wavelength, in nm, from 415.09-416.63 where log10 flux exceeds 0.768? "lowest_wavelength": 415.764 nm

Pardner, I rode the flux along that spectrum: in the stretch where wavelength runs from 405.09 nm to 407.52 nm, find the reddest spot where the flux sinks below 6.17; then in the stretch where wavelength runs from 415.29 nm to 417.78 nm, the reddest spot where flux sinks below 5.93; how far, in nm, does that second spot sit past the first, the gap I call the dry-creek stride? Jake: 10.26 nm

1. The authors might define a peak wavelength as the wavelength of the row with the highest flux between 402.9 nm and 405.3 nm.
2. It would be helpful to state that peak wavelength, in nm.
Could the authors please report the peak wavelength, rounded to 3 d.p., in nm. 405.179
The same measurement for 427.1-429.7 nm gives 428.003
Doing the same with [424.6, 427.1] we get 424.861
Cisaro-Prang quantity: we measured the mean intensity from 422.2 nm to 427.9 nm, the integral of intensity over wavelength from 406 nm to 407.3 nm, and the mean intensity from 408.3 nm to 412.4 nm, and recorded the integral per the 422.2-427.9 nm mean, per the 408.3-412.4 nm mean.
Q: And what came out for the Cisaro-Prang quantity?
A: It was 0.21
